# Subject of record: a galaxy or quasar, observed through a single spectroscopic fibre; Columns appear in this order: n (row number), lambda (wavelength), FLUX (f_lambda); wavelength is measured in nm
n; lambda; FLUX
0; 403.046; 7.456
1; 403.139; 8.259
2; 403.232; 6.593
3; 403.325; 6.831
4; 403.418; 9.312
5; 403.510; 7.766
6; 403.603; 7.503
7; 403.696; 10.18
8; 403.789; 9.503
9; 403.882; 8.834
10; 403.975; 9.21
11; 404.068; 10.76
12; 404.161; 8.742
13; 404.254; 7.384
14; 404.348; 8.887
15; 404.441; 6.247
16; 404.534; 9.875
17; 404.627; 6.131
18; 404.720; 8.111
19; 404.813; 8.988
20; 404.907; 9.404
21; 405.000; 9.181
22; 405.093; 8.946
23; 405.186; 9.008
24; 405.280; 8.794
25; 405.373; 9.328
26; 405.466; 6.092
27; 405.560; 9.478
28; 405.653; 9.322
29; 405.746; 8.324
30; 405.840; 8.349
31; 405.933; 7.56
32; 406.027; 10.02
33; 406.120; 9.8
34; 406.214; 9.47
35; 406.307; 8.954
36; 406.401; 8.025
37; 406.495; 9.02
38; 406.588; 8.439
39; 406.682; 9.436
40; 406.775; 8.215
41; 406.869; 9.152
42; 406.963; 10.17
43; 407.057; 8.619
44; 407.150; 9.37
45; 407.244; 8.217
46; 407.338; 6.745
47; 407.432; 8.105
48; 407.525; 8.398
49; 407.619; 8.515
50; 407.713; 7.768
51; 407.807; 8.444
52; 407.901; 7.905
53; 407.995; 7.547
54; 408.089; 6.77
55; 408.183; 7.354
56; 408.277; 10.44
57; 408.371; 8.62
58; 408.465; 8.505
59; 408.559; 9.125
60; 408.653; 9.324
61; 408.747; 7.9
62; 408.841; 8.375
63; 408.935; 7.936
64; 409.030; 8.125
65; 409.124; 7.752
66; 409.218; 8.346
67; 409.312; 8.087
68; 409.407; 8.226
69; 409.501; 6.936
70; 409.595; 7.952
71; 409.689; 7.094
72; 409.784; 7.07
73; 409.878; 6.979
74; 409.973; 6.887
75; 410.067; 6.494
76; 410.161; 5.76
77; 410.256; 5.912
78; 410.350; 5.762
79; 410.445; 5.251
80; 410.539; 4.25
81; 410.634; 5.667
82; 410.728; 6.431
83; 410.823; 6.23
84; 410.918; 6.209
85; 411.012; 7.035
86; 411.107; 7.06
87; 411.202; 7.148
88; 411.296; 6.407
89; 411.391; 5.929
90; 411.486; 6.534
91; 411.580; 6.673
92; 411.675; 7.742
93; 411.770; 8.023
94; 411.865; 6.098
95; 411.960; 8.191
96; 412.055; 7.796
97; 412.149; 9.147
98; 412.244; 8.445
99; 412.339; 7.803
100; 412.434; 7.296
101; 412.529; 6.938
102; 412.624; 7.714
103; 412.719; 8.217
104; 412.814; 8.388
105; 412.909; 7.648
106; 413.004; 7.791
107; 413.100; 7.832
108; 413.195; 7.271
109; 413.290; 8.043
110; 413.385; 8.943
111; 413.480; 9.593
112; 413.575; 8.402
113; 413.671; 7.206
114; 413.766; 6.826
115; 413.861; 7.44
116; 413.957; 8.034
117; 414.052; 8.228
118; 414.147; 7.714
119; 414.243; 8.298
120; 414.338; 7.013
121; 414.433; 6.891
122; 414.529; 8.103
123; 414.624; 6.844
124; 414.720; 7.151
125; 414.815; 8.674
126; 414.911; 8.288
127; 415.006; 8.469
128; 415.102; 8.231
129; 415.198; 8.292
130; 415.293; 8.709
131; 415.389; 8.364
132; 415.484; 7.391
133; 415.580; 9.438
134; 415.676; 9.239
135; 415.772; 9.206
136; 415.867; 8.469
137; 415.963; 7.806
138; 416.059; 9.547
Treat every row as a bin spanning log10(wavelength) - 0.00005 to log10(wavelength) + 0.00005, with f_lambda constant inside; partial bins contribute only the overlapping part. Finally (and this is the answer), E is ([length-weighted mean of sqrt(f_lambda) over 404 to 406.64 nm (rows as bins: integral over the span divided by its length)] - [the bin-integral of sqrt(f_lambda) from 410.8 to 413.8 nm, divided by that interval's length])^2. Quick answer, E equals 0.04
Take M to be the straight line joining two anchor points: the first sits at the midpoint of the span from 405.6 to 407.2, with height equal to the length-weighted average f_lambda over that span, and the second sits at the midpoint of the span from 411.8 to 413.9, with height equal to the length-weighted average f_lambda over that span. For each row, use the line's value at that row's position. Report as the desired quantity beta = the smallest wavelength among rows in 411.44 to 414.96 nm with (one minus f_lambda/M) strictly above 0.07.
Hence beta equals 411.486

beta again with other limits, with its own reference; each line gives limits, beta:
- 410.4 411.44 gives 410.445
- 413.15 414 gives 413.766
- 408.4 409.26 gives 408.747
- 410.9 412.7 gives 410.918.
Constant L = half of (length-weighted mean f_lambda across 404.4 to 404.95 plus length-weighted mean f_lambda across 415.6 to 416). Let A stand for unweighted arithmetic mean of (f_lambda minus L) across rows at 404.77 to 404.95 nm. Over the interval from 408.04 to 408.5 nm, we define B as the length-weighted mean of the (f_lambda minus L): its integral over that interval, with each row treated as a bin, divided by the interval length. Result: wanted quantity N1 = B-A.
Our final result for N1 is -0.9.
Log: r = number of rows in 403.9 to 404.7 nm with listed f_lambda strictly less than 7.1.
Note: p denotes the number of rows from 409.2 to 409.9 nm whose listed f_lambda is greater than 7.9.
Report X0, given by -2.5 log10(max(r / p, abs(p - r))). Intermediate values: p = 4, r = 2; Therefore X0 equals -0.8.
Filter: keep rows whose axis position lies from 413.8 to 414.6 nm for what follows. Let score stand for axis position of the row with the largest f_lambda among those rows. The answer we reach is 414.243 nm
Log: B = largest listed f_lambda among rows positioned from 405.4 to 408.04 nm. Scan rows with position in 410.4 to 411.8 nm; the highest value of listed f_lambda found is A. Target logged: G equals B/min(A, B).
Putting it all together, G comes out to 1.27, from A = 8.023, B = 10.17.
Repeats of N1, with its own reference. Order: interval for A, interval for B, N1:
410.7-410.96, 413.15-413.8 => 1.8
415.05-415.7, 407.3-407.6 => -0.7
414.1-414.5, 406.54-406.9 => 1.3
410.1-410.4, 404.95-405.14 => 3.3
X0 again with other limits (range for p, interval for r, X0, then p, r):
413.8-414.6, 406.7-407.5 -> -1.2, 4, 1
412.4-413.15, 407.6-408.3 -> 0.0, 2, 1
